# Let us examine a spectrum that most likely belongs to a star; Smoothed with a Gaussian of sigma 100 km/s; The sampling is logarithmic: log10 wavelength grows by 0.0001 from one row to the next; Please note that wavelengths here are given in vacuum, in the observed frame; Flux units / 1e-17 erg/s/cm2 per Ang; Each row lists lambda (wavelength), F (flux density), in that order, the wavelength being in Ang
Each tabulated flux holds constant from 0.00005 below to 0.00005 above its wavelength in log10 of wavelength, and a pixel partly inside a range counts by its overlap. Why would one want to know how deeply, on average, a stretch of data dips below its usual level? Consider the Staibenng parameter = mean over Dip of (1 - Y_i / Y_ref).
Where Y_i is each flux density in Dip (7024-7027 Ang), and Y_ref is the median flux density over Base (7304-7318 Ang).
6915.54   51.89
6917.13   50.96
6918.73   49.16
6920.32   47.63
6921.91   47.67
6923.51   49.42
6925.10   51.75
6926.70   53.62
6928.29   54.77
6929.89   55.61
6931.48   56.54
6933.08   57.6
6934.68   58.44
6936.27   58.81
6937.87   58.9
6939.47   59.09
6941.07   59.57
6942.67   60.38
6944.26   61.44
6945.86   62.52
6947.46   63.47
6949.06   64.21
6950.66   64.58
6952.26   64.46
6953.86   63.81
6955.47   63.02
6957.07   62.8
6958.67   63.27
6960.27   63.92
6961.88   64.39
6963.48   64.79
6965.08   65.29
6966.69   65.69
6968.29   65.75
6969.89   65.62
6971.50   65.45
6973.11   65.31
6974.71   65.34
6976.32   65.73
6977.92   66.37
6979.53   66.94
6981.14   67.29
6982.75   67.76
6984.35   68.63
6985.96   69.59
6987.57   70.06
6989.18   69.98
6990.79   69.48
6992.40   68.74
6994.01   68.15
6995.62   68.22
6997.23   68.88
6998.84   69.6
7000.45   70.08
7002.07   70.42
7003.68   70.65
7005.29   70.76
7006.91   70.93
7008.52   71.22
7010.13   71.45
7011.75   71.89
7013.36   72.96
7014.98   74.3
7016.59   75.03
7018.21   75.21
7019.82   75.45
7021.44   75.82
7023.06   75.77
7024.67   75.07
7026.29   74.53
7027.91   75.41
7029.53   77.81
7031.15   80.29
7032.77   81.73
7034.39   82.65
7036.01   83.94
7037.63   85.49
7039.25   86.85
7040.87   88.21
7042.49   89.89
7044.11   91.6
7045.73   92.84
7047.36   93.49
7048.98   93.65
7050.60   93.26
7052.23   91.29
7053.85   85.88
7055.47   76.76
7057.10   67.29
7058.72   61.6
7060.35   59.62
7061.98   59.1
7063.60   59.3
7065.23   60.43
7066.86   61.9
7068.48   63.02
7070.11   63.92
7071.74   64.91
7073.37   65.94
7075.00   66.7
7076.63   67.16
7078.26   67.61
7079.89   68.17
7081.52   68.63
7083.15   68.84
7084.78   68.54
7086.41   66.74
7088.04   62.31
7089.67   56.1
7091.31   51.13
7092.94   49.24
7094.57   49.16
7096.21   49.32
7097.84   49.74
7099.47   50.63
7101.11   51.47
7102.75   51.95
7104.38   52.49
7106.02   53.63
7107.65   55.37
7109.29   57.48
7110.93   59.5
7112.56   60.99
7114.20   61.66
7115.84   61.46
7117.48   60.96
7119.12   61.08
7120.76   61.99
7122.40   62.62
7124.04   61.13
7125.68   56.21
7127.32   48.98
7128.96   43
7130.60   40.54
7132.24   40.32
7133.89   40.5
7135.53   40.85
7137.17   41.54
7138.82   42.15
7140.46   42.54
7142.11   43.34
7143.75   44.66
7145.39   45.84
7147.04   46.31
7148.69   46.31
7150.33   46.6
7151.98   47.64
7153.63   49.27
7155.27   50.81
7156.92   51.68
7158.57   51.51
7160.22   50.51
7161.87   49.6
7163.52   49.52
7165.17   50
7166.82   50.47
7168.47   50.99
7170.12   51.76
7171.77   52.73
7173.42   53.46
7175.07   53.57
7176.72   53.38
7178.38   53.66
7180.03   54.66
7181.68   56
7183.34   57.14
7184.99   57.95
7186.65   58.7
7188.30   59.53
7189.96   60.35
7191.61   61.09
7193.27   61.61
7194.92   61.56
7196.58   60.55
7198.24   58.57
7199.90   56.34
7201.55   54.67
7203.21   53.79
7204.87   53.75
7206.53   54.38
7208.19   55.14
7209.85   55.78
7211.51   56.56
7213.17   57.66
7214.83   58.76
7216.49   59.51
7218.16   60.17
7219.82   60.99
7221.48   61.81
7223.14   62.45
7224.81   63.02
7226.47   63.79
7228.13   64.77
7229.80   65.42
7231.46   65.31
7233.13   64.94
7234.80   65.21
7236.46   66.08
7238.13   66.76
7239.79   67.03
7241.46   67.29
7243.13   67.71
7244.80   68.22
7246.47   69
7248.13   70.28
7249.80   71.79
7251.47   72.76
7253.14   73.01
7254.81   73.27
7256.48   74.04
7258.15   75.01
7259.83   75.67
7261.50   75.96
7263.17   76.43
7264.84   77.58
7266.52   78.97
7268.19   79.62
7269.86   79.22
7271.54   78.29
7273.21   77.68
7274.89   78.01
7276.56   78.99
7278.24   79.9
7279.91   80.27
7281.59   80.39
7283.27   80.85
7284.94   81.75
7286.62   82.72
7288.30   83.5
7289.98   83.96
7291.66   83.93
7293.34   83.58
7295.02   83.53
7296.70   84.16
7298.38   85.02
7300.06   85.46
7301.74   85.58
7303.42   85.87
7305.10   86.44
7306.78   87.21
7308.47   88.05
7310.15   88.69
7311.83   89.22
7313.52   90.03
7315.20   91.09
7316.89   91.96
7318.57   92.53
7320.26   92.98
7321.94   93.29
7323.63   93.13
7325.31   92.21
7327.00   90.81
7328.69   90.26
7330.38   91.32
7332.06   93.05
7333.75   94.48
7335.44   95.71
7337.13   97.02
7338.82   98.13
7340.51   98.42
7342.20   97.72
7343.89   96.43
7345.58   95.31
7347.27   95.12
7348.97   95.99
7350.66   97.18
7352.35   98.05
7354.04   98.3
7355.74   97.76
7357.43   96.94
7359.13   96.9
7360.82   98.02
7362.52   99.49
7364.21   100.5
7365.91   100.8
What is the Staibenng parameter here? 0.16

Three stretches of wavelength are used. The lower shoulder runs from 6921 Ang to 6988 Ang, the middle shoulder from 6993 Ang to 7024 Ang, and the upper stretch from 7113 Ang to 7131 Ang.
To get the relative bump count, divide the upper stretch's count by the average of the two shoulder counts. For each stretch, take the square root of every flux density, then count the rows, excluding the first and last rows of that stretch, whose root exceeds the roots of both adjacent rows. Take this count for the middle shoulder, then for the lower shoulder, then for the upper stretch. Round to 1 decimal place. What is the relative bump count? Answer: 0.7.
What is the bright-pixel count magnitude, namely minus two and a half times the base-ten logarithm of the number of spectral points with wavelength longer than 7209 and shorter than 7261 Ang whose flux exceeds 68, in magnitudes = -2.5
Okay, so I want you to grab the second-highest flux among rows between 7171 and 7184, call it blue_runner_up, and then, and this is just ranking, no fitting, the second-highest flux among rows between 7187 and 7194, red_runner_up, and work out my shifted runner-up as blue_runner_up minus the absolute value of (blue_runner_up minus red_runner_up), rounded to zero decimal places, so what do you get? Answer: 51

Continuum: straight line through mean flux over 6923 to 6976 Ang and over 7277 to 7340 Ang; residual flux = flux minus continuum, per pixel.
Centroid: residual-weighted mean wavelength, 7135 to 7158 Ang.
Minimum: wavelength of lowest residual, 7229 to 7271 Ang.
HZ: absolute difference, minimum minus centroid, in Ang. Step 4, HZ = 87.5 Ang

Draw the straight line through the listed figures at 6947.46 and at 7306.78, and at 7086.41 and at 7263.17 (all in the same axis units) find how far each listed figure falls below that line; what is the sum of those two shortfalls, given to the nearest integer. 14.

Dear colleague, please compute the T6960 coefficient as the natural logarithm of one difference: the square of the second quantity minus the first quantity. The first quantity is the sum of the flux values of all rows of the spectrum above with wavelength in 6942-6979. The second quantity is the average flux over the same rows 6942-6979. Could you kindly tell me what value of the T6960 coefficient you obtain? 7.9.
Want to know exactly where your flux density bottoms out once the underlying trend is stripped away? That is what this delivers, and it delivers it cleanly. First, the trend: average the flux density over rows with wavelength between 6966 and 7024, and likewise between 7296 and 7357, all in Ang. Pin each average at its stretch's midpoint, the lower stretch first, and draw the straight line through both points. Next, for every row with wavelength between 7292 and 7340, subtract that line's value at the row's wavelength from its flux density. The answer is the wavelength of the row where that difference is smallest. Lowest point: 7295.02 Ang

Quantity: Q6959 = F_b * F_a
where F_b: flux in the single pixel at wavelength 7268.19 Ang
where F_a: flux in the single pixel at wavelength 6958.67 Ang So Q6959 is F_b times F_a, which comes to 5038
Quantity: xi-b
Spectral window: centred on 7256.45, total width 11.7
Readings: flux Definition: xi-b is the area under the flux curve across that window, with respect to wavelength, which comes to 868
